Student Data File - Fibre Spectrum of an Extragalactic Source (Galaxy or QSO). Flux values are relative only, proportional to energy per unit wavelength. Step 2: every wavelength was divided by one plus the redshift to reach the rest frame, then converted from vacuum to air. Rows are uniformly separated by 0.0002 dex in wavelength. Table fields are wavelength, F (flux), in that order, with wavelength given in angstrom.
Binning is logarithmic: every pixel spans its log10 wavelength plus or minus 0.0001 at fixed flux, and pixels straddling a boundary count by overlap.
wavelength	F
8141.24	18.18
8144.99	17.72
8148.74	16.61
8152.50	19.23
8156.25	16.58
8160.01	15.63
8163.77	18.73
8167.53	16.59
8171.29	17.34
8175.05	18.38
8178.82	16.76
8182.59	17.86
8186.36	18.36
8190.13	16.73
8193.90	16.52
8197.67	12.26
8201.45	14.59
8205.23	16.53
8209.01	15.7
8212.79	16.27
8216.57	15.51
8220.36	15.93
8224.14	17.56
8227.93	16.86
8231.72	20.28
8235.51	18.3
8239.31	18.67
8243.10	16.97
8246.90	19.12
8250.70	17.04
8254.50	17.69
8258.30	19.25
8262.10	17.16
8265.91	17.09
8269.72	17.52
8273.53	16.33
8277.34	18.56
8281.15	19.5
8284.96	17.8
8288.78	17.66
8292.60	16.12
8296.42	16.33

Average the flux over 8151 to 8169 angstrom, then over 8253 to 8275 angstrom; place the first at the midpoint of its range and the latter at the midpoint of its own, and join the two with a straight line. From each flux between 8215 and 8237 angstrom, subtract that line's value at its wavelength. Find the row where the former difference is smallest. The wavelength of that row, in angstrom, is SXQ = 8216.57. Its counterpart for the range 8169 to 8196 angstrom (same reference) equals 8193.90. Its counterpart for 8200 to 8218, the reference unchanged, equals 8201.45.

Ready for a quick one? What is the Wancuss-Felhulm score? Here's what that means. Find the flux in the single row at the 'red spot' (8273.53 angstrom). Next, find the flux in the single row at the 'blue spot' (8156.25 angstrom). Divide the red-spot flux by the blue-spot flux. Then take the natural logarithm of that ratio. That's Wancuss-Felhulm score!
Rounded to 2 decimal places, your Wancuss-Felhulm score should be -0.02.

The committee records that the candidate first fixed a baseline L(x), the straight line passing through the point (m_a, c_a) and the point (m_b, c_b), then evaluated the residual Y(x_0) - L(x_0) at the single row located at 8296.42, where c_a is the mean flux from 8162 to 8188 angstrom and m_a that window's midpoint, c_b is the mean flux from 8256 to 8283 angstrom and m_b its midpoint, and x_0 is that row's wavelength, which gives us -1.6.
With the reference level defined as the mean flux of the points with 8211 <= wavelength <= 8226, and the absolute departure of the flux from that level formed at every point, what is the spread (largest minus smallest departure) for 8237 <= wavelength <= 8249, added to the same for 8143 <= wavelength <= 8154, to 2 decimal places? 4.77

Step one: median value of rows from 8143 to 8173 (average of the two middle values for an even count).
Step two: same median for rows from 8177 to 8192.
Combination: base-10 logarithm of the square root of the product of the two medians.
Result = 1.23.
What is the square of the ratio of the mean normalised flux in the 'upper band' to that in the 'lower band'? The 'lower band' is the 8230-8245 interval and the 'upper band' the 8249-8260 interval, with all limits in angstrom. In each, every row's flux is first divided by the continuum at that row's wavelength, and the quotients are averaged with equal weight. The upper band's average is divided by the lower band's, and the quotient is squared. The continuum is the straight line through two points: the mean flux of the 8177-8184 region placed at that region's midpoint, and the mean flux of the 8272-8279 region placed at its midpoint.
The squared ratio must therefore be 0.94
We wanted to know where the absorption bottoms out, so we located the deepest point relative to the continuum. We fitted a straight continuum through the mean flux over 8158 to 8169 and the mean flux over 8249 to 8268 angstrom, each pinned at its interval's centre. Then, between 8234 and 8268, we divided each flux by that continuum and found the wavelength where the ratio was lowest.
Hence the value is 8265.91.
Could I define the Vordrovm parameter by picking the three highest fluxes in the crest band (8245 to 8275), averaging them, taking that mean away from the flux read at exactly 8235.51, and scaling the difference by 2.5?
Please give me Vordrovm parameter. -1.0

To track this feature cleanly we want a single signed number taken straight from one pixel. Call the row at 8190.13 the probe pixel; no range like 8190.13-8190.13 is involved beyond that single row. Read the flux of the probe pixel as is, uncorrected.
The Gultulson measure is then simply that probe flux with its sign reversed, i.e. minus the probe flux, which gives -16.7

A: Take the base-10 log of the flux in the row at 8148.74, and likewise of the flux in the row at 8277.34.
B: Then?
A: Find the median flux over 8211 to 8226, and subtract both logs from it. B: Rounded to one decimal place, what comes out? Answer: 13.6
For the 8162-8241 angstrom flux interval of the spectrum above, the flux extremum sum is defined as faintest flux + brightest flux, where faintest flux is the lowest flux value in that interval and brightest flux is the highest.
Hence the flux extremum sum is 33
